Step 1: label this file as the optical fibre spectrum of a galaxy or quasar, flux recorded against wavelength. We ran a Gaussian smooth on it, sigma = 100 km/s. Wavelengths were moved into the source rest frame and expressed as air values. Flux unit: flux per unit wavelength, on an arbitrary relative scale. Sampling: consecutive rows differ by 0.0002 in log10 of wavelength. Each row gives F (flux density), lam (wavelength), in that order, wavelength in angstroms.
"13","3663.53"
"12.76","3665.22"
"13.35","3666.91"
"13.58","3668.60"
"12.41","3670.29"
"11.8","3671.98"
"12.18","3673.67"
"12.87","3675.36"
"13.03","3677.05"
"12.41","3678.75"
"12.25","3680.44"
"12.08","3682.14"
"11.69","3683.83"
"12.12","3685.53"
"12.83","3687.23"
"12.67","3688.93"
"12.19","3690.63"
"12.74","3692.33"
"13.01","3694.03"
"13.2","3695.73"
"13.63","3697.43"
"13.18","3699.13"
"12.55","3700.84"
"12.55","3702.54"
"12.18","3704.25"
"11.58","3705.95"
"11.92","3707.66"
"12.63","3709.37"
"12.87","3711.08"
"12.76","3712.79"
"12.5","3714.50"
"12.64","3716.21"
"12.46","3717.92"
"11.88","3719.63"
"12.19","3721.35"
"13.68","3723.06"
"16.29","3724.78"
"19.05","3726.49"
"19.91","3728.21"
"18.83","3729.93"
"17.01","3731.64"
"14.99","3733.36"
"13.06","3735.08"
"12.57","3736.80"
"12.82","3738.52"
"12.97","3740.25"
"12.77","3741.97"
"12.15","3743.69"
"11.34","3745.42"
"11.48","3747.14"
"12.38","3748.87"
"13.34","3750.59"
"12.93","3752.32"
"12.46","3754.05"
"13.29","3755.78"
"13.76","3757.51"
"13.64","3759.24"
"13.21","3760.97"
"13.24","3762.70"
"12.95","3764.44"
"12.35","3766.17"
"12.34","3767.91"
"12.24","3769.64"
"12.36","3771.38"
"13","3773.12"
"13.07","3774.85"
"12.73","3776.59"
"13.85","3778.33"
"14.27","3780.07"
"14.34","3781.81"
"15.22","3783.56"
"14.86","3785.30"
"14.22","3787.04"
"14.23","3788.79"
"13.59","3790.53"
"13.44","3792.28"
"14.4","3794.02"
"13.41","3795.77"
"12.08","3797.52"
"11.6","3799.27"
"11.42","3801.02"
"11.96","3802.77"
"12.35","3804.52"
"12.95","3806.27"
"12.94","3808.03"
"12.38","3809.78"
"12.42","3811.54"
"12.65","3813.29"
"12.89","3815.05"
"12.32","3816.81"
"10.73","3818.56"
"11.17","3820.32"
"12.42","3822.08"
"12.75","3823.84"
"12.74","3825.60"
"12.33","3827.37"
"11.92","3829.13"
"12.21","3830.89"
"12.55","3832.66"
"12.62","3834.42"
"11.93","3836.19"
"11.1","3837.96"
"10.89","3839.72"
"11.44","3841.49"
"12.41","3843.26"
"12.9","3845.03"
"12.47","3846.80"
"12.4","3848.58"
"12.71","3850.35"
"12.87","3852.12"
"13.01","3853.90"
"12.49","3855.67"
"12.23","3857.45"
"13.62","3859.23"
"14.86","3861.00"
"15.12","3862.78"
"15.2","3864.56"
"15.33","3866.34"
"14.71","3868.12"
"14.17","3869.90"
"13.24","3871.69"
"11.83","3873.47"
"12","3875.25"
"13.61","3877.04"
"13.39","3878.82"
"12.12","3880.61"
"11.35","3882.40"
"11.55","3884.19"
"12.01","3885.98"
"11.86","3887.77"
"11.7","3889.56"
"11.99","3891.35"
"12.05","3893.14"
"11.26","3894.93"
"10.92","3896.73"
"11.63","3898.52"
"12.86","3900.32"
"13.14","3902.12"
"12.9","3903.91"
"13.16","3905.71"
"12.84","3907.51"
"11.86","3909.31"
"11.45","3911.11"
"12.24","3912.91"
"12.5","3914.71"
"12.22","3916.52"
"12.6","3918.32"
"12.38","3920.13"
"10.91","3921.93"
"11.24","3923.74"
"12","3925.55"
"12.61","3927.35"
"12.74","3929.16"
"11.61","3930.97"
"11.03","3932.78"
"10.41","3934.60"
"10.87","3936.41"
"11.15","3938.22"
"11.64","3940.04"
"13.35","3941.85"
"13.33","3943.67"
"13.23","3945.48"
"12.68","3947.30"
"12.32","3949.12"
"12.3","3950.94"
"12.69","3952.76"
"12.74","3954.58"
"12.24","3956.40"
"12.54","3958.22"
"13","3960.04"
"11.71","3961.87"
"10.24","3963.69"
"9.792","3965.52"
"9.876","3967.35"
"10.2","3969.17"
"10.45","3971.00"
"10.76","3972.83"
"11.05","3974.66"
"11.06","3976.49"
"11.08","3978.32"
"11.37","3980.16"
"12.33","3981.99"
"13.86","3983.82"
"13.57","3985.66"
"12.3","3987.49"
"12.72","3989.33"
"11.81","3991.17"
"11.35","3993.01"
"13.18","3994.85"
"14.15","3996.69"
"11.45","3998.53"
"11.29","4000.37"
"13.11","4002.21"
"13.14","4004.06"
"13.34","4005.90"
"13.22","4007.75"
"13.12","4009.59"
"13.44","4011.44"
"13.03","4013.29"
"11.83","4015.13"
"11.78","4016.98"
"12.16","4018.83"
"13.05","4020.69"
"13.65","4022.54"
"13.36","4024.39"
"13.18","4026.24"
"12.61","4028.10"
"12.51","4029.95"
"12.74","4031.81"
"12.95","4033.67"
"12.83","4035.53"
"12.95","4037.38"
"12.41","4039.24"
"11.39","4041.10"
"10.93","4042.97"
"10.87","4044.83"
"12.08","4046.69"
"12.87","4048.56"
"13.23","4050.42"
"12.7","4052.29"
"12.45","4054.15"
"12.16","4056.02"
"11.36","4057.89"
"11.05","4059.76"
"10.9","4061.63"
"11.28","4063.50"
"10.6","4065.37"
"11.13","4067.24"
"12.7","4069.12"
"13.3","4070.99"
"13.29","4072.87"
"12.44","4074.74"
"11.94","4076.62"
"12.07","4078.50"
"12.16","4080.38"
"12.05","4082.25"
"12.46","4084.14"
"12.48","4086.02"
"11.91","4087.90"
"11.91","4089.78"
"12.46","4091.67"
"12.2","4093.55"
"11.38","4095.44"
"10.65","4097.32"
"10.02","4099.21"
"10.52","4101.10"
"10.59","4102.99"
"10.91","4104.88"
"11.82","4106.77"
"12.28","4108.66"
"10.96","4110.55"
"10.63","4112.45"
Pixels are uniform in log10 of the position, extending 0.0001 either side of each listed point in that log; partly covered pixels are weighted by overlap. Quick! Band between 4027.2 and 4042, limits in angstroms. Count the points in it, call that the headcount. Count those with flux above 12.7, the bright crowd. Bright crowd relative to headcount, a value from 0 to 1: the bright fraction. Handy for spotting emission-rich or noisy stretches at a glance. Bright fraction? 0.50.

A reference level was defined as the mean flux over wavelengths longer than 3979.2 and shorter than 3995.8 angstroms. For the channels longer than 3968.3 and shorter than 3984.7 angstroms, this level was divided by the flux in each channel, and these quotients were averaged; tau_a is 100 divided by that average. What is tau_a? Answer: 90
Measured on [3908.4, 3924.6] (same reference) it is 95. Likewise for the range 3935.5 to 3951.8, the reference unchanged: 98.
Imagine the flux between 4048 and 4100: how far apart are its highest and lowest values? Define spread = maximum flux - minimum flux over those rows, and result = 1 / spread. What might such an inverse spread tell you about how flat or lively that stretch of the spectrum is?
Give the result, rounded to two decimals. 0.30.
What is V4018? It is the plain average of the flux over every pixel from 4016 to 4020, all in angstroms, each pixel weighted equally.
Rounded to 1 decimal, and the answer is 12.0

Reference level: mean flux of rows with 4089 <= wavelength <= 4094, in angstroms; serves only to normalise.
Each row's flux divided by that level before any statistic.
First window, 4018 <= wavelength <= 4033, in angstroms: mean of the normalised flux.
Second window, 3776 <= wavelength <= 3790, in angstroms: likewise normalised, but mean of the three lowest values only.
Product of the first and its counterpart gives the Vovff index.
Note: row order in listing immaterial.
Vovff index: 1.18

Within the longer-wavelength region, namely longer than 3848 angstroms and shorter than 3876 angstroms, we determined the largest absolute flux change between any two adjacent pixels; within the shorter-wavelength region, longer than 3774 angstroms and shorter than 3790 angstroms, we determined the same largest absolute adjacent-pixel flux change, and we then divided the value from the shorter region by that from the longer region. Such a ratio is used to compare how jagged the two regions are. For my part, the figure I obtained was 0.8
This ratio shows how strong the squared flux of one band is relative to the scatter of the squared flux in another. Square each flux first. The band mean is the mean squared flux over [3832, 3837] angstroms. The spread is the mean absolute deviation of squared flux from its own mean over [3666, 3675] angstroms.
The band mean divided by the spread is 9.3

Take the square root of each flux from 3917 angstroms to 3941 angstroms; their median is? 3.41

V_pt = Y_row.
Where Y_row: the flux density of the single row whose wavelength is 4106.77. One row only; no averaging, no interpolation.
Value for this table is 11.82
